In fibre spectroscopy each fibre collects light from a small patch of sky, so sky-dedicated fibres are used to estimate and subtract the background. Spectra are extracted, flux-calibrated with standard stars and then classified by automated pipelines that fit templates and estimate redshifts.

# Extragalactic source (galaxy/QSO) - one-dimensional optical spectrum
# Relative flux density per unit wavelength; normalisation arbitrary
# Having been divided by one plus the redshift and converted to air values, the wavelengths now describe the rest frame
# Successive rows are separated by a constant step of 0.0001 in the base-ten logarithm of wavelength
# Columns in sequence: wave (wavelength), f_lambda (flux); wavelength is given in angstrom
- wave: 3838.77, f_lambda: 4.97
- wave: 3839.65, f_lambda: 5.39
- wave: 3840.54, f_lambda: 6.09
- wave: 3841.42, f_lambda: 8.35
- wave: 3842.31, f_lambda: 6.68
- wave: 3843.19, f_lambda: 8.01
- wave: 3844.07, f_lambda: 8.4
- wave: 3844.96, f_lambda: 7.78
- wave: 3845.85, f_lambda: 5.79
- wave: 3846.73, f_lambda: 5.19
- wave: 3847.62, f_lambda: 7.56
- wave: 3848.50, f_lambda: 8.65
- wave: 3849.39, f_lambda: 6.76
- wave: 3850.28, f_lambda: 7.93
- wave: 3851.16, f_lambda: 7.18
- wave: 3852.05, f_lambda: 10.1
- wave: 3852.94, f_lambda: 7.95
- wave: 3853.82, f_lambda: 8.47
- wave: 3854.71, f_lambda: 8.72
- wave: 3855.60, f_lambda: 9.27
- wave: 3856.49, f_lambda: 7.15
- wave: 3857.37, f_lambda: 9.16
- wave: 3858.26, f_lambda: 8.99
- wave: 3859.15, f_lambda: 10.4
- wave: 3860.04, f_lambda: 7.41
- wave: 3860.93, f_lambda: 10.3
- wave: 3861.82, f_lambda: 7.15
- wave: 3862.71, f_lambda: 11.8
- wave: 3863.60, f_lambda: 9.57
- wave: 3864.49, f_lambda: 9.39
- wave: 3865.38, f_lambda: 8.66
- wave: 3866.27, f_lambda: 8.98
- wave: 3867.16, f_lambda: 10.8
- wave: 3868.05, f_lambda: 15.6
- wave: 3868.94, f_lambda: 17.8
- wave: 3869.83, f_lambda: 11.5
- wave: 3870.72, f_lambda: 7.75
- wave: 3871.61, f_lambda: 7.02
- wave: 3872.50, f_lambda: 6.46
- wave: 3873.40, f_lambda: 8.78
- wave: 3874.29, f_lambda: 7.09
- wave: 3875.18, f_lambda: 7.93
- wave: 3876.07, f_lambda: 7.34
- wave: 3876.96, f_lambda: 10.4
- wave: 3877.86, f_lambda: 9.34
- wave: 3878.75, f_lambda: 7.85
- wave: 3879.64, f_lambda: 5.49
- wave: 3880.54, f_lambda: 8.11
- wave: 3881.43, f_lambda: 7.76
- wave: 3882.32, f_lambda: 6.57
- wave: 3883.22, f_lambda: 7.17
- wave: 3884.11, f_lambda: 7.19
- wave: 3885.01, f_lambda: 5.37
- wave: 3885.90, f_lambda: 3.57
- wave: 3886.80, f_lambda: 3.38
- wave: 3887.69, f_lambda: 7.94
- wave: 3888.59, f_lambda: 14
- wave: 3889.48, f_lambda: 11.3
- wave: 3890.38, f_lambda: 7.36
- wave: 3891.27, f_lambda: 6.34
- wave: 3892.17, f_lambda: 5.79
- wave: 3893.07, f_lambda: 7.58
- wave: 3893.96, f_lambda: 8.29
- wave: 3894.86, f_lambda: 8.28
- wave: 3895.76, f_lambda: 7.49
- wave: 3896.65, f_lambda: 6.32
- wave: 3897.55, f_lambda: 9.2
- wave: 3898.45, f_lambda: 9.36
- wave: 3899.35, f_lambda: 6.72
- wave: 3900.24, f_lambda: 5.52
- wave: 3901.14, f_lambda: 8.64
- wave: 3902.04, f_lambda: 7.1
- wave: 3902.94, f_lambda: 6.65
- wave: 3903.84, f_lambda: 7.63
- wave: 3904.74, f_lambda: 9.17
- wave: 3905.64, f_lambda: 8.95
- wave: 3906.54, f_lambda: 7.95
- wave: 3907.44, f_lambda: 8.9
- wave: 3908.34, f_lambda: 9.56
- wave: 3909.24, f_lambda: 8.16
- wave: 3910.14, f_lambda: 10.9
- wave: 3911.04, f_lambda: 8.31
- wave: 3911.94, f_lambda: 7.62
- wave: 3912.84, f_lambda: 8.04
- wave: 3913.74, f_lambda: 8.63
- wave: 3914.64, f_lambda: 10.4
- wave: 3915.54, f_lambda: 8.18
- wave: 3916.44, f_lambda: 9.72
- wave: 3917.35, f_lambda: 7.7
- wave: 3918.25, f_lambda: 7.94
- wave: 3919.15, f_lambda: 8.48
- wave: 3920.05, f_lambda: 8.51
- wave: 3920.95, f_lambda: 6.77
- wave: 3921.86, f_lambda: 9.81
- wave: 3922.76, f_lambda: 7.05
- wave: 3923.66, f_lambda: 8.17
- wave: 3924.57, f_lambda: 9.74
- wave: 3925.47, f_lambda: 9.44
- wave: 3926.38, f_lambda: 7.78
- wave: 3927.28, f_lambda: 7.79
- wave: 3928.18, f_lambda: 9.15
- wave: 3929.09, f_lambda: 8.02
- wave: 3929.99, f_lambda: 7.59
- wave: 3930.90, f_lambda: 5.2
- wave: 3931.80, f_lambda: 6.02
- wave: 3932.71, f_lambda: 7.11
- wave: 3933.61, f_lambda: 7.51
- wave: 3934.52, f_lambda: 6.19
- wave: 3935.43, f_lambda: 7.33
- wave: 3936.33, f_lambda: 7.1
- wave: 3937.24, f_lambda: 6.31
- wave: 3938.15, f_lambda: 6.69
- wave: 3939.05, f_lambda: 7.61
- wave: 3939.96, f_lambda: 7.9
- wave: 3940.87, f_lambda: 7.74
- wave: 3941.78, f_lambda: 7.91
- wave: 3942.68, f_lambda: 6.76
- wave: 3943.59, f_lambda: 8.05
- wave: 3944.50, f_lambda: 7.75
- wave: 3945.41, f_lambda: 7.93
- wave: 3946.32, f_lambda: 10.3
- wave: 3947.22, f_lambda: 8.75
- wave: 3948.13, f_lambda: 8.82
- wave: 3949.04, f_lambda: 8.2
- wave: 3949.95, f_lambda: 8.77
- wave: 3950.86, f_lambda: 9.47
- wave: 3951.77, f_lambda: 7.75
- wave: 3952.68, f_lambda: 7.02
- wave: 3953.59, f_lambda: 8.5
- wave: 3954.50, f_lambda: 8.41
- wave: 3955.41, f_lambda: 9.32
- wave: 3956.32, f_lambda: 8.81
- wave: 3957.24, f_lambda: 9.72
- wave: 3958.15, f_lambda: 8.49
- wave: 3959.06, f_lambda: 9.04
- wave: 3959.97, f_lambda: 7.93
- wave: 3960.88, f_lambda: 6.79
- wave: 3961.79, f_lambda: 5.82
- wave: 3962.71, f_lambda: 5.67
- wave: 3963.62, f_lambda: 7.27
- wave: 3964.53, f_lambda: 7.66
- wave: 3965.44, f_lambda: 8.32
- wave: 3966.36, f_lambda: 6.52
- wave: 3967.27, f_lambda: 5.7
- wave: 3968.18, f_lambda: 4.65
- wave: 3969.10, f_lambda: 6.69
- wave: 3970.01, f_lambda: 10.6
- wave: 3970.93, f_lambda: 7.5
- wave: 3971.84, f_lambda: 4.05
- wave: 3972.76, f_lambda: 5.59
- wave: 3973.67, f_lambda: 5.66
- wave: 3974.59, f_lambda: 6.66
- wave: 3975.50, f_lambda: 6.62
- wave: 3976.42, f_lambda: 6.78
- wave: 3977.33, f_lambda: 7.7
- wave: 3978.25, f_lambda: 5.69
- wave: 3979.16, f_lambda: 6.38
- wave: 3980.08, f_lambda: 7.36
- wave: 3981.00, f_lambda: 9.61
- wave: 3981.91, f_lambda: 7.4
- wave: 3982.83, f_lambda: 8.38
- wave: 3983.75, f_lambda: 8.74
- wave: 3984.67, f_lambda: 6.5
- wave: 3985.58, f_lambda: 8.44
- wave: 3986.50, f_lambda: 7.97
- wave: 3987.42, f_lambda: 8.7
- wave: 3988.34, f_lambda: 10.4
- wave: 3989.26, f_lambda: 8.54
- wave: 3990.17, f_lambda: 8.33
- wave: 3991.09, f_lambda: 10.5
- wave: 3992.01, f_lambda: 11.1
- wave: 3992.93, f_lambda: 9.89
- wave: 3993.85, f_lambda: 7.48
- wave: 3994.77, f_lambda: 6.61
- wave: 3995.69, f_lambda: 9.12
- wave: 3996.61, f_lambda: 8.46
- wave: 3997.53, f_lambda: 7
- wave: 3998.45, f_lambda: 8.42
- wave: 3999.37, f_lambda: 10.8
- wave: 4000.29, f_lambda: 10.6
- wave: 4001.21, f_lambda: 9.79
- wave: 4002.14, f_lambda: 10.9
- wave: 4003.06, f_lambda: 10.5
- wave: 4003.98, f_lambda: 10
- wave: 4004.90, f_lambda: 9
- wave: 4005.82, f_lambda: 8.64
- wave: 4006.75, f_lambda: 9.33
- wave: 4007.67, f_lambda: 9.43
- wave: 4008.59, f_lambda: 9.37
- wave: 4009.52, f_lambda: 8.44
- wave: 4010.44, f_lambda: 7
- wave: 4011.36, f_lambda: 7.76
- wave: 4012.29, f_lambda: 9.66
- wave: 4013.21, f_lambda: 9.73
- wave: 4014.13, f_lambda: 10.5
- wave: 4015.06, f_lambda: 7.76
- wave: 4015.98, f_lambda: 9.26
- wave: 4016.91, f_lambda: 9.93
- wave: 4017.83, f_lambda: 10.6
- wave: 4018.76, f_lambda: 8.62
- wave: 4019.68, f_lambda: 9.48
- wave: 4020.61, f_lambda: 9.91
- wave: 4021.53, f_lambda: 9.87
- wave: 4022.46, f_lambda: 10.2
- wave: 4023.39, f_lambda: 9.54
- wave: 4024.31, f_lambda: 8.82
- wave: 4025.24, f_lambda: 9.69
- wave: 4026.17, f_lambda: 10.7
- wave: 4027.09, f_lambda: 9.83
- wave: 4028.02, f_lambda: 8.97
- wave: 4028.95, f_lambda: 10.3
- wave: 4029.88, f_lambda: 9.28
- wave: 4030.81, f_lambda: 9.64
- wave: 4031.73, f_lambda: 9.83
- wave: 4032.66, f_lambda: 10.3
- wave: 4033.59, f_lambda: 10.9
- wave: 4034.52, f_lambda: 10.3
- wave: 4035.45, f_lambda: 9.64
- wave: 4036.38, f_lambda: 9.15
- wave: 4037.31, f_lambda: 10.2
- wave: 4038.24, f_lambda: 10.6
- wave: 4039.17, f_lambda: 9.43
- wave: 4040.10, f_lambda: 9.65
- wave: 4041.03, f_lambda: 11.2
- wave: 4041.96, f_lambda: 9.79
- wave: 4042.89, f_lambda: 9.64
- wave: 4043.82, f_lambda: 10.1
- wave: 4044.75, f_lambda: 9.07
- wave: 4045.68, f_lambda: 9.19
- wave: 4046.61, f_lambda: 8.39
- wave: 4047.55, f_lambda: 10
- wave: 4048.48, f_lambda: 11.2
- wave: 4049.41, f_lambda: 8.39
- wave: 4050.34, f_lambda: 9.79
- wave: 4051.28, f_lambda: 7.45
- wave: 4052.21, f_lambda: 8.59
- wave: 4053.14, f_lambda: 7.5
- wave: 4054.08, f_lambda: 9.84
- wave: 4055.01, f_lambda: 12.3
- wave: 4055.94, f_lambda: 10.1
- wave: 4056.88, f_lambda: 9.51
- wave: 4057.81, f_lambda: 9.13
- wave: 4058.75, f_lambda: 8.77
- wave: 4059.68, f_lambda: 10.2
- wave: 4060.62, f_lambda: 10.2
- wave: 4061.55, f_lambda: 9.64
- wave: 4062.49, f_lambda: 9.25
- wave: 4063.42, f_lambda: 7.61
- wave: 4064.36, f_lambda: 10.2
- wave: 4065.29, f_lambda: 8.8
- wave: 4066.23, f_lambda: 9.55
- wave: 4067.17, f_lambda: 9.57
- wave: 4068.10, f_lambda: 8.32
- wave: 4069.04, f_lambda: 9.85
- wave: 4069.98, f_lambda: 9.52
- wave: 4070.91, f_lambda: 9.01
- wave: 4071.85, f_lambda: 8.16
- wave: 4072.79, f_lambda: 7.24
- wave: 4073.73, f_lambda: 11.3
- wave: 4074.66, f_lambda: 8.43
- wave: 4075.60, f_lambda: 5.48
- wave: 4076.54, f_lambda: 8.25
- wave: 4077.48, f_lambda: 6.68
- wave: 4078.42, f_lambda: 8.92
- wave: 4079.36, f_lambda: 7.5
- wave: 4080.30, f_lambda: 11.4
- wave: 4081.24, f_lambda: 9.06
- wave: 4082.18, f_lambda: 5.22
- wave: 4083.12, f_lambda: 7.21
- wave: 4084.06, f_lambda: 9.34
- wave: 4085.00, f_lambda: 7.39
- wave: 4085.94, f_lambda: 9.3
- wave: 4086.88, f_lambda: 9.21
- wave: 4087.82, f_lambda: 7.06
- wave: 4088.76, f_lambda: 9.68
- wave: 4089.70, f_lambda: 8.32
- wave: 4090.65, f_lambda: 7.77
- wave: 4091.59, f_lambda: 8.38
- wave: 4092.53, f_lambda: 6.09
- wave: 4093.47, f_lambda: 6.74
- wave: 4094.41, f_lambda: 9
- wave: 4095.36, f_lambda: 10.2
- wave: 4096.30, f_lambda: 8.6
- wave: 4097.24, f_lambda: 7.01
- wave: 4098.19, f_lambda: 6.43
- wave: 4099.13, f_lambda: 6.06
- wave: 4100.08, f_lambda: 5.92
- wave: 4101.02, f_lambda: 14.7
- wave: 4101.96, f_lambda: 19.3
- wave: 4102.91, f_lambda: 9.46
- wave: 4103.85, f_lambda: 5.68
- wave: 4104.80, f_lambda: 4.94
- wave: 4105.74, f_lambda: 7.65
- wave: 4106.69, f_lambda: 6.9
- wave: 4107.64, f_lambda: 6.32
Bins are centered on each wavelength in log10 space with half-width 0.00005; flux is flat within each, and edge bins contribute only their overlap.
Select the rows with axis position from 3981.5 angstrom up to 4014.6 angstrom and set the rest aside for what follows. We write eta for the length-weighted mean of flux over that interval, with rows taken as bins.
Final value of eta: 9.0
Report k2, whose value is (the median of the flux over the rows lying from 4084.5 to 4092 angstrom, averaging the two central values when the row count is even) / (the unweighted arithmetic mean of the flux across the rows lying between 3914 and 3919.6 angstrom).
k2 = 0.96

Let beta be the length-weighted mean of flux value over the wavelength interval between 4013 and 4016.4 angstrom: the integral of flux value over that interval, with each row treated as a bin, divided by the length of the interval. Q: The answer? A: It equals 9.3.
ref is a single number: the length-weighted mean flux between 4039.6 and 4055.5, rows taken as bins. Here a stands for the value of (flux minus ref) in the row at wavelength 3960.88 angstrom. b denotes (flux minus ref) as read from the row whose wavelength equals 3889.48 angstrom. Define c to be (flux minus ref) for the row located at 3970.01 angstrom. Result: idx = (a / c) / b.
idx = -1.5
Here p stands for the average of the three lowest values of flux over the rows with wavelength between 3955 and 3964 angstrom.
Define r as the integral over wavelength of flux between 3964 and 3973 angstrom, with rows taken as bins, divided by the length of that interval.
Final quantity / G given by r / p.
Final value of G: 1.11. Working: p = 6.1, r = 6.8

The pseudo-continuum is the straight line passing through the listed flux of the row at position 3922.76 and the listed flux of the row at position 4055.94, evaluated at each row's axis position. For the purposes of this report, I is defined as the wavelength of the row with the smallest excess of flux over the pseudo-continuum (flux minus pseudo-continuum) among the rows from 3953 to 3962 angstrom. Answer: 3961.79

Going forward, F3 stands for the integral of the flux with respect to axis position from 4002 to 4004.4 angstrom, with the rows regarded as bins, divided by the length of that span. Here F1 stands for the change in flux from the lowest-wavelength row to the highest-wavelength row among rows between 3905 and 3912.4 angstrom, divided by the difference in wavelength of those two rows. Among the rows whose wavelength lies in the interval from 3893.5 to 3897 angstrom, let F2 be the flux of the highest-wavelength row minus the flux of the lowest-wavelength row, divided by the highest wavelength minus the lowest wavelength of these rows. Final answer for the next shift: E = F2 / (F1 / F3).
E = 36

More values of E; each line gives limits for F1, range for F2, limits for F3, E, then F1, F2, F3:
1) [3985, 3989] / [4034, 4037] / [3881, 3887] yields -5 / 0.71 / -0.6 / 6.0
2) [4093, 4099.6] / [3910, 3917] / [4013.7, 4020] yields 15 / -0.12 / -0.2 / 9.4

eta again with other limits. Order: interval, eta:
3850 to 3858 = 8.5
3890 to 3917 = 8.1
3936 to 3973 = 7.7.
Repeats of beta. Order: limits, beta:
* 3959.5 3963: 6.6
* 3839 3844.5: 7.1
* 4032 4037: 10.0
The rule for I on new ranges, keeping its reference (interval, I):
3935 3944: 3937.24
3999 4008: 4005.82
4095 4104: 4103.85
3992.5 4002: 3994.77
